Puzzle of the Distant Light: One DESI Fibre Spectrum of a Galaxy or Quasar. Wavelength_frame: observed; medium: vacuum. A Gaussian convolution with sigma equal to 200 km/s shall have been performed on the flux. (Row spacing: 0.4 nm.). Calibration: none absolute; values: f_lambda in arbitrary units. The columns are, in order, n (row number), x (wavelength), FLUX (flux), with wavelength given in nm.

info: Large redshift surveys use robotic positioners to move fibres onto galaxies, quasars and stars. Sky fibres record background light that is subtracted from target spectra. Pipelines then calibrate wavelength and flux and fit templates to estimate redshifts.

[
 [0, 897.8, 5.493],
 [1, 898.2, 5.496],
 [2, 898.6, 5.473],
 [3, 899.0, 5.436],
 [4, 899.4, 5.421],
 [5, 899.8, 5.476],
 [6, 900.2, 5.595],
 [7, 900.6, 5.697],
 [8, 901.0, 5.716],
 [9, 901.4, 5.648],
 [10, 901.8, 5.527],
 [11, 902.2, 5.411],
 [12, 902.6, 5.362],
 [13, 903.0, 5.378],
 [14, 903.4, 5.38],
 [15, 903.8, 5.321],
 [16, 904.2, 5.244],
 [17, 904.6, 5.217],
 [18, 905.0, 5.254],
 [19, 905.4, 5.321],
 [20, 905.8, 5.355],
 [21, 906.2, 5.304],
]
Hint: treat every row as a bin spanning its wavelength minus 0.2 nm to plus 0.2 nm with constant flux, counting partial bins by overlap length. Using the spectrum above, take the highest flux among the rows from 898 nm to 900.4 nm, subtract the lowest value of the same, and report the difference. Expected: 0.17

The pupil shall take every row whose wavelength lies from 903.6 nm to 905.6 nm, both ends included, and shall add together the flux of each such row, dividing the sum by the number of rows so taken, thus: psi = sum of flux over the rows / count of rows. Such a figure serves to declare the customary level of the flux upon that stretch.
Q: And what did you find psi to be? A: 5.27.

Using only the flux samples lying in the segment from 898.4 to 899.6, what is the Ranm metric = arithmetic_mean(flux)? 5.44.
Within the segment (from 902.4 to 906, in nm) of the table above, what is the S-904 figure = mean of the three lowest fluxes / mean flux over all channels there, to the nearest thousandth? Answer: 0.986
